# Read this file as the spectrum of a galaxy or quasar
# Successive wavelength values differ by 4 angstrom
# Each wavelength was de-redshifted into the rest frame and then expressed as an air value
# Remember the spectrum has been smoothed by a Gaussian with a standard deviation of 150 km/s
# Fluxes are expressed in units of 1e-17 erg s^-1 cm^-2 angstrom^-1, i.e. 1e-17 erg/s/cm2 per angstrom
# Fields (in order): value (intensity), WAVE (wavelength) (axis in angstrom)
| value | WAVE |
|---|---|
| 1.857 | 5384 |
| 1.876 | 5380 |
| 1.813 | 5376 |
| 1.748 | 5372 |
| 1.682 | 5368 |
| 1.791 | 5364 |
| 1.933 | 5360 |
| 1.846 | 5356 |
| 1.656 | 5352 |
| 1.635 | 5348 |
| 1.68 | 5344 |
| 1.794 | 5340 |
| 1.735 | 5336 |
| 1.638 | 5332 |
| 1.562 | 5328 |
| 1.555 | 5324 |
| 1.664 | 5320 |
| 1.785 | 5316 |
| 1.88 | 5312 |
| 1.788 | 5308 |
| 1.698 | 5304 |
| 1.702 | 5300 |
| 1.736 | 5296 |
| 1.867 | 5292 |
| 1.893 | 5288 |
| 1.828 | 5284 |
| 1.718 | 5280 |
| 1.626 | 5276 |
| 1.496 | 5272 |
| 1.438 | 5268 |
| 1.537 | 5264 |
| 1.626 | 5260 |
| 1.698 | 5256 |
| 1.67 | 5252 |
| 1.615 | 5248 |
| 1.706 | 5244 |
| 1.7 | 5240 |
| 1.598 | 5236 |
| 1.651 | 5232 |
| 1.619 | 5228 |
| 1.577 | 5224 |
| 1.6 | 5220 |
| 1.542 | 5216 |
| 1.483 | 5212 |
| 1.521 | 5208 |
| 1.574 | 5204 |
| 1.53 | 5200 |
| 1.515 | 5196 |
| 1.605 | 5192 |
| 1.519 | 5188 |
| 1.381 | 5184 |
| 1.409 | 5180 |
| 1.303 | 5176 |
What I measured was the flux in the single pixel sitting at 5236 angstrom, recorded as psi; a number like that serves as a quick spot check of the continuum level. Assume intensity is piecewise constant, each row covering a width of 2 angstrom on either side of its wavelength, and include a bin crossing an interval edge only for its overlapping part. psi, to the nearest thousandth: 1.598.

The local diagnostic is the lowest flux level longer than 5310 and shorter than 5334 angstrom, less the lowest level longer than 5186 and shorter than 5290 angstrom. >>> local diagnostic 0.12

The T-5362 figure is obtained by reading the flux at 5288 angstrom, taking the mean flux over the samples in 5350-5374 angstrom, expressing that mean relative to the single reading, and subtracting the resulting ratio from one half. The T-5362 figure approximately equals -0.44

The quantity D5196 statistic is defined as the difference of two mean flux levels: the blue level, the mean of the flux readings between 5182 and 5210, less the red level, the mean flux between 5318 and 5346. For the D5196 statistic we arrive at -0.140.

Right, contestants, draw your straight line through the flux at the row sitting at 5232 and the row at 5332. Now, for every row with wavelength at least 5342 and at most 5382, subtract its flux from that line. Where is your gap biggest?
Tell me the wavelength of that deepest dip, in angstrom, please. 5348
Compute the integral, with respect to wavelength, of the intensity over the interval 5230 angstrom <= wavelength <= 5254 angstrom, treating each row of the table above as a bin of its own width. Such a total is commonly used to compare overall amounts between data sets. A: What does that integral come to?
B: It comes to 40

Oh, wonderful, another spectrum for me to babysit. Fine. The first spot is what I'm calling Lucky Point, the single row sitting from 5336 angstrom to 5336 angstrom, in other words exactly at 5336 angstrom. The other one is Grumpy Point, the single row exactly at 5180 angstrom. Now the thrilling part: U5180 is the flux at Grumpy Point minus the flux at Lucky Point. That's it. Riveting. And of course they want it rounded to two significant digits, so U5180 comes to -0.33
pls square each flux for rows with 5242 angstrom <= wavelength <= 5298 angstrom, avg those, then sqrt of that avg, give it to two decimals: 1.68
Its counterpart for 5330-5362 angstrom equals 1.74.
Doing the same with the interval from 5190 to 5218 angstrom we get 1.54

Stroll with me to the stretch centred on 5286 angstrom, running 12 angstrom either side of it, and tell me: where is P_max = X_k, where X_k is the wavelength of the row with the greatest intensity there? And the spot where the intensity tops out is 5288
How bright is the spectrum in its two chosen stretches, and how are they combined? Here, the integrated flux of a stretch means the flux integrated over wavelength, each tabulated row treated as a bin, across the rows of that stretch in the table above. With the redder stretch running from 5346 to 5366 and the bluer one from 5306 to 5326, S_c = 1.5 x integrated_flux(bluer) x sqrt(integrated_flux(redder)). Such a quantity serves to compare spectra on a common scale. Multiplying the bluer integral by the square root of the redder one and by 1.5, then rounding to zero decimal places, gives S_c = 310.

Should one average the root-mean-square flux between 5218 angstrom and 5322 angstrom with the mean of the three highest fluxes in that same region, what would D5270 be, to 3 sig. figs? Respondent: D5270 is 1.78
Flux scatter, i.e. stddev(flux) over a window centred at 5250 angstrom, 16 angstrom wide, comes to 0.04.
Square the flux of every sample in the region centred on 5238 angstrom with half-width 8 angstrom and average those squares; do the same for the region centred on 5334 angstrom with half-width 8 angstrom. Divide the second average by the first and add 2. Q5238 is 3.02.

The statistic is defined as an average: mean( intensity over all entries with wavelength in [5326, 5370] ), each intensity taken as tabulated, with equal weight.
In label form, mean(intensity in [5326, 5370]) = 1.72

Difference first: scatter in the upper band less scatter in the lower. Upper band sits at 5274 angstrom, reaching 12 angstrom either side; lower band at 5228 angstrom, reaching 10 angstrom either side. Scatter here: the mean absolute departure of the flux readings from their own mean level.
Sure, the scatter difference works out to 0.10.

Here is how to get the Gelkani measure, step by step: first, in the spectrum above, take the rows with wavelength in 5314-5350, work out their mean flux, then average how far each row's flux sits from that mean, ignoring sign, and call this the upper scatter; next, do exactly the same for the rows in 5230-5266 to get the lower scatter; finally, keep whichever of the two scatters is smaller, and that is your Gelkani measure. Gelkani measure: 0.045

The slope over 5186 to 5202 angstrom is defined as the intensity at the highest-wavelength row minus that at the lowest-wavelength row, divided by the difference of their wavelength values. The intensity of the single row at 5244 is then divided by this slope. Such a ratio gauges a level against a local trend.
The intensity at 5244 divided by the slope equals 1861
